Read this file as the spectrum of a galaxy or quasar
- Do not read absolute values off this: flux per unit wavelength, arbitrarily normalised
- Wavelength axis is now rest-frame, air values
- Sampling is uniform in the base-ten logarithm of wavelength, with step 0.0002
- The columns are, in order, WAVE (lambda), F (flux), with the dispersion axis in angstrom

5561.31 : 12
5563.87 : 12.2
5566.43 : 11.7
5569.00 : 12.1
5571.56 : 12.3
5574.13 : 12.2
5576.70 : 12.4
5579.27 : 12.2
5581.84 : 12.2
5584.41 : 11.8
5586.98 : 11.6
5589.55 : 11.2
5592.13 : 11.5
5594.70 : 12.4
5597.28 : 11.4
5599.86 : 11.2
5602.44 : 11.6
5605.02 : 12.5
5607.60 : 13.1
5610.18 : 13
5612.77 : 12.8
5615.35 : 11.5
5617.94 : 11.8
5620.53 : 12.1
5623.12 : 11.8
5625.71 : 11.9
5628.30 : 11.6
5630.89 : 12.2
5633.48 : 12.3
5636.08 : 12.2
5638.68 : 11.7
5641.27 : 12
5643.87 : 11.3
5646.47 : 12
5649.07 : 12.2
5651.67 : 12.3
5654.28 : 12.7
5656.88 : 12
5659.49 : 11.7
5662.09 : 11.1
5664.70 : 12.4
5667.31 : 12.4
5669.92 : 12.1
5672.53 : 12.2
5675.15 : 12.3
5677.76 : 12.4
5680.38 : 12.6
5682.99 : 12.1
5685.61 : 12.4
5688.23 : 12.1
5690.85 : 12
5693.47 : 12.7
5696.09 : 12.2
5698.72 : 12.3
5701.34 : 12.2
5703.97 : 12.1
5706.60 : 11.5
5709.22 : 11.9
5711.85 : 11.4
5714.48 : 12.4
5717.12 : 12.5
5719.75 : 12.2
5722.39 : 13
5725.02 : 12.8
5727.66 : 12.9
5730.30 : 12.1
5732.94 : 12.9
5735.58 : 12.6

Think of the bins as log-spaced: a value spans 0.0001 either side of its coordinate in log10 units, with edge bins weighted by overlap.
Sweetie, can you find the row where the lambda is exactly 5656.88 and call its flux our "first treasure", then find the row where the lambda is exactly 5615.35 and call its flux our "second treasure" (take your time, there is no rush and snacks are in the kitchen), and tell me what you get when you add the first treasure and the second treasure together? 23.5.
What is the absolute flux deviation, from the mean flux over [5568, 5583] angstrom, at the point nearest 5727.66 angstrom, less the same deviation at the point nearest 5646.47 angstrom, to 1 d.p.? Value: 0.4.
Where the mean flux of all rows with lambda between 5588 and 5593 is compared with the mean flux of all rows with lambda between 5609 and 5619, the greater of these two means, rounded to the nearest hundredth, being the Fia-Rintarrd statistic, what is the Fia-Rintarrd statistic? 12.27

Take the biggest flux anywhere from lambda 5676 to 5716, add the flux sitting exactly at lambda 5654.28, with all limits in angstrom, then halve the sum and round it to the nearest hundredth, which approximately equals 12.70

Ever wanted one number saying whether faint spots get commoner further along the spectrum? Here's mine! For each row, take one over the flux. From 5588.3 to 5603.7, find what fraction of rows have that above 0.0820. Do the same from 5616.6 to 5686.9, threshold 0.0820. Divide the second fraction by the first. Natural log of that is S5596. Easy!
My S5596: -0.47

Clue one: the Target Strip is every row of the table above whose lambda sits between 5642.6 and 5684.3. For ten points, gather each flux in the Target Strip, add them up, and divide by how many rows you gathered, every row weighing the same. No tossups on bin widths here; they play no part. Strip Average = 12.1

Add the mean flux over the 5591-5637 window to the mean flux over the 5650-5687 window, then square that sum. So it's 588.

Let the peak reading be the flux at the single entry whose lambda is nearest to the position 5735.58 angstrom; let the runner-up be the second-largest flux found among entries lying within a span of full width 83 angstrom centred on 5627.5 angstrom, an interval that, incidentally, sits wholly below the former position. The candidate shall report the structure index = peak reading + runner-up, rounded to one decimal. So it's 25.6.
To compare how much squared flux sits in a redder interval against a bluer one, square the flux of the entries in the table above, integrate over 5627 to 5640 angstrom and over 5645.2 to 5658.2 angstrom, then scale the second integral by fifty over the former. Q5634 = 52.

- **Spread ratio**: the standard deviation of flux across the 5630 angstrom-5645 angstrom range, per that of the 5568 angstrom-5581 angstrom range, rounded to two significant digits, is 3.4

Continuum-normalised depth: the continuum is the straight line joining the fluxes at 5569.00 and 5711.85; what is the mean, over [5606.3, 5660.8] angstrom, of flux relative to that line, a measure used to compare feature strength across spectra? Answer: 1.03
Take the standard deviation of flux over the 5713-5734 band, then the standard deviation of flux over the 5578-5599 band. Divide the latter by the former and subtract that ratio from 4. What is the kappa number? 2.74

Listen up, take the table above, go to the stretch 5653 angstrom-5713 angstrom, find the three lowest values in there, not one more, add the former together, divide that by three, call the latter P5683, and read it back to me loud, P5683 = 11.3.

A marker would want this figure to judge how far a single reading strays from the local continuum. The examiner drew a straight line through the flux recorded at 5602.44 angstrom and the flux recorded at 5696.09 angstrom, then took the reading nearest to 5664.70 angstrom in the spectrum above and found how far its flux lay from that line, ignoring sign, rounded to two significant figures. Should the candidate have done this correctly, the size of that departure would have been 0.40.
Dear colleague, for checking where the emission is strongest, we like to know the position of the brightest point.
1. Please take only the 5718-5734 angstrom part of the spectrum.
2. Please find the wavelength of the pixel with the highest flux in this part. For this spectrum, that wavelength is 5722.39 angstrom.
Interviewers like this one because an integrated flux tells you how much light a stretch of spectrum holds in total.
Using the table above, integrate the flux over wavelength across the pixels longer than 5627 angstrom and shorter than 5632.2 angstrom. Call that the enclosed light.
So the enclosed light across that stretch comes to 62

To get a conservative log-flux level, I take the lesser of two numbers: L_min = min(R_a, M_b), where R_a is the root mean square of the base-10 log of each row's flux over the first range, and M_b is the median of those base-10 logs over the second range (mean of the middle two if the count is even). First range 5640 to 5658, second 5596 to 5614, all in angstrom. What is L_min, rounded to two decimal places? 1.08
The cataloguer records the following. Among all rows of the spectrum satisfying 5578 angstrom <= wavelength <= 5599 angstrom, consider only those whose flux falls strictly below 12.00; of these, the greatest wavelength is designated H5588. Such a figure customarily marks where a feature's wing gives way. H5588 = 5597.28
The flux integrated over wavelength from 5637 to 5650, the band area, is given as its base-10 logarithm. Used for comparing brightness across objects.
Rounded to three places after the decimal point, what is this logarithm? 2.187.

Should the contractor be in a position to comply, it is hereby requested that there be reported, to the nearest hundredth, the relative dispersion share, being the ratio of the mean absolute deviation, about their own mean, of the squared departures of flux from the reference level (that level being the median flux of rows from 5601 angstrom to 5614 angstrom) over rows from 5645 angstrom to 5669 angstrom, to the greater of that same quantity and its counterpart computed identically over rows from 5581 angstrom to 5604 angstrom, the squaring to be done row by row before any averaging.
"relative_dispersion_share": 0.92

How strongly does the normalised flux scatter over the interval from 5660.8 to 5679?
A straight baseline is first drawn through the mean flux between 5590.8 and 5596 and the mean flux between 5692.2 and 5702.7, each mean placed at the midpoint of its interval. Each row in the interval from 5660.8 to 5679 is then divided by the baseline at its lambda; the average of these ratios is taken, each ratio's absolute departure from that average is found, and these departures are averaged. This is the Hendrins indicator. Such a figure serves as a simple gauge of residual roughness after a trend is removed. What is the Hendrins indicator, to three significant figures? 0.0240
